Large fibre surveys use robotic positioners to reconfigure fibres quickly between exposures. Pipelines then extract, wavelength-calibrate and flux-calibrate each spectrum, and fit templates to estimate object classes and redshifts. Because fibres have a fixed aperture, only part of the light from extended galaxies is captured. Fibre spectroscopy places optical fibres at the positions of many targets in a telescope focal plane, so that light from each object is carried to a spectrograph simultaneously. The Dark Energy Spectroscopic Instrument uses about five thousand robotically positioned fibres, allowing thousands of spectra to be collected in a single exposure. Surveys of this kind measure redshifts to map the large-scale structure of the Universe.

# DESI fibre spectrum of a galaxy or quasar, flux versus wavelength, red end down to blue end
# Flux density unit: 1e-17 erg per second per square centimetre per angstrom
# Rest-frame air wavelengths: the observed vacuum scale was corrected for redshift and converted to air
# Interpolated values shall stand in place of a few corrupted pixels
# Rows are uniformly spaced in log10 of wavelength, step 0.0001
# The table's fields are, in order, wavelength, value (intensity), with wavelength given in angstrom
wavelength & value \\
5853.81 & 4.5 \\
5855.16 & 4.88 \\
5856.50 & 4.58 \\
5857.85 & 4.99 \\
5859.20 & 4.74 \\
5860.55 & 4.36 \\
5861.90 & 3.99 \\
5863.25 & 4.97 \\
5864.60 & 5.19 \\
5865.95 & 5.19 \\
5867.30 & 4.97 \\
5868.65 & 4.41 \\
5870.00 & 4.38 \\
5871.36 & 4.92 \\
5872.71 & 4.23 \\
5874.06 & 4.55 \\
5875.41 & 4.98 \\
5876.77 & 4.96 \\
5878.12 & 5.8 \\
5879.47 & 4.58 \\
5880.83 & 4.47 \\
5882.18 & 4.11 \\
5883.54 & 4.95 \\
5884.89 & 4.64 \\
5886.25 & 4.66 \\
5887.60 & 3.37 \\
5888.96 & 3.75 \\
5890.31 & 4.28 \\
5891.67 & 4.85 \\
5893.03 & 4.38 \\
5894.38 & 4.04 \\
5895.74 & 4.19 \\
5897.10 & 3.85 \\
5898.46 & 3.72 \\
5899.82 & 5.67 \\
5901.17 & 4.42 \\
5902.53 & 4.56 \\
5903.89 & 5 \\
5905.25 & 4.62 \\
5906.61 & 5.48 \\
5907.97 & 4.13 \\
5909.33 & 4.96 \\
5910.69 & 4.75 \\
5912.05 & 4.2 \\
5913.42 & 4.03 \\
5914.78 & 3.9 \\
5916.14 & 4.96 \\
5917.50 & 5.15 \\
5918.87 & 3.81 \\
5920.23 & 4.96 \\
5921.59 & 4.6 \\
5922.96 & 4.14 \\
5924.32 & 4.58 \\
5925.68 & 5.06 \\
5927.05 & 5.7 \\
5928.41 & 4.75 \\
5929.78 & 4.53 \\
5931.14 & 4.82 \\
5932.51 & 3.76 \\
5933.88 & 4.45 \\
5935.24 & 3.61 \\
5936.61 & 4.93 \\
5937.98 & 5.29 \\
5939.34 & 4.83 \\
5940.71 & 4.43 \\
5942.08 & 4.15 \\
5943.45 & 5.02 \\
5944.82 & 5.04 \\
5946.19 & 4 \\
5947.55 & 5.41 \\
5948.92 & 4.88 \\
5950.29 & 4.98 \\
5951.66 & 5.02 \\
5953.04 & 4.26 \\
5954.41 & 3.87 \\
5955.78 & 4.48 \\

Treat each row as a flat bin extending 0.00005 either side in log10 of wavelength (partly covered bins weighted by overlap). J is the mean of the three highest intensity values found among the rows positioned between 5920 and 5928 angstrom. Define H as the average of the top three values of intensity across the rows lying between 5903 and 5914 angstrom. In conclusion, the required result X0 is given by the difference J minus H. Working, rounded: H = 5.15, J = 5.24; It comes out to 0.09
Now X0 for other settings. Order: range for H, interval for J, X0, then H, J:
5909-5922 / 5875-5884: 0.22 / 5.02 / 5.25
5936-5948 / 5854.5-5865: -0.20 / 5.25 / 5.05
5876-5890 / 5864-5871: -0.12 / 5.24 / 5.12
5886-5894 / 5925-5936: 0.56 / 4.63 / 5.19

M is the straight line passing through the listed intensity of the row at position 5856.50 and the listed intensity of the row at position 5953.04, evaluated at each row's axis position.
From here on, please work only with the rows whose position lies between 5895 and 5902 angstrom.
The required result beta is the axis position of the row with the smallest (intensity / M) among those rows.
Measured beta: 5898.46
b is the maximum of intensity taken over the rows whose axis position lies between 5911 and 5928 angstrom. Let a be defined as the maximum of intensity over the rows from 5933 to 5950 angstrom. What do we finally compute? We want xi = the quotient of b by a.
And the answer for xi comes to 1.05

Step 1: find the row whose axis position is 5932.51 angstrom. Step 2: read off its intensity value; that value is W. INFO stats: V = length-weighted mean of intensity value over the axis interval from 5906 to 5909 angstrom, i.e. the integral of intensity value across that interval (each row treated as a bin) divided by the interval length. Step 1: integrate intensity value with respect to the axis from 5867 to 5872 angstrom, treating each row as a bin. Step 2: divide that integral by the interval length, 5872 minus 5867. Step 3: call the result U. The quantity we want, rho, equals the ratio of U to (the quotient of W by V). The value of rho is 5.9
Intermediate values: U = 4.6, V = 4.81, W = 3.76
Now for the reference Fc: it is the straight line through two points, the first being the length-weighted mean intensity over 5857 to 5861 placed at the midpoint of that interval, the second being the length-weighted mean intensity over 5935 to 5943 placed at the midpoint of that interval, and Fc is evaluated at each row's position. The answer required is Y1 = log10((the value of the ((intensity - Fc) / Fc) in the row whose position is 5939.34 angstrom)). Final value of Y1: -1.31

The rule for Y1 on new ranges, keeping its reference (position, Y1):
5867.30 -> -1.23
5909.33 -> -1.16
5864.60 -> -0.98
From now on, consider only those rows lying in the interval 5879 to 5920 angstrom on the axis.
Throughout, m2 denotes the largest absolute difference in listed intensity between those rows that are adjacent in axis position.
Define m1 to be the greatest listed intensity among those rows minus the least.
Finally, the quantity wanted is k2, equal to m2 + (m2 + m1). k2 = 6.2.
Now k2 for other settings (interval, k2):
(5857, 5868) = 3.2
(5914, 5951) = 4.9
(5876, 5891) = 5.0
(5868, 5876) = 2.1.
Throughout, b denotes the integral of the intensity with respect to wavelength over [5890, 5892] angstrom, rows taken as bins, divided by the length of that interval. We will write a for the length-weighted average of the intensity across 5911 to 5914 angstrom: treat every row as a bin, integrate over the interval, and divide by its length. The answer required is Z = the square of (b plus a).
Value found 76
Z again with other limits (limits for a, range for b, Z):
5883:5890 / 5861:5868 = 83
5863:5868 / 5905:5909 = 97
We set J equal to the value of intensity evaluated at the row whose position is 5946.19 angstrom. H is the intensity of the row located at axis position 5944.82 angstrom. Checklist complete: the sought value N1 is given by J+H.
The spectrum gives 9.0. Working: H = 5.04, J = 4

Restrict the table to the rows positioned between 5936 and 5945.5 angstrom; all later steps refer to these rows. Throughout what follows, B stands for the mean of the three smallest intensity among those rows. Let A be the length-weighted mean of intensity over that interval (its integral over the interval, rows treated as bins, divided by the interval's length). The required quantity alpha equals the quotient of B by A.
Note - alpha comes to 0.93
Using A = 4.81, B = 4.5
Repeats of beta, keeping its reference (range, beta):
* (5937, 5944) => 5942.08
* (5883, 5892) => 5887.60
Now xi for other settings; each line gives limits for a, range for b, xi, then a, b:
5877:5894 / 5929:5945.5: 0.91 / 5.8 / 5.29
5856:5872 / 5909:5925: 0.99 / 5.19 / 5.15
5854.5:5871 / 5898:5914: 1.09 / 5.19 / 5.67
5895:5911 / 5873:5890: 1.02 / 5.67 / 5.8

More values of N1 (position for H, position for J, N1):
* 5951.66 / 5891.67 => 9.9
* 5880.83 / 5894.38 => 8.5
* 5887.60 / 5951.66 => 8.4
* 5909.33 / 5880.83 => 9.4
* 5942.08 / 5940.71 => 8.6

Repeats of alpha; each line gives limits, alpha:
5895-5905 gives 0.87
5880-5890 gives 0.87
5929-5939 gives 0.88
